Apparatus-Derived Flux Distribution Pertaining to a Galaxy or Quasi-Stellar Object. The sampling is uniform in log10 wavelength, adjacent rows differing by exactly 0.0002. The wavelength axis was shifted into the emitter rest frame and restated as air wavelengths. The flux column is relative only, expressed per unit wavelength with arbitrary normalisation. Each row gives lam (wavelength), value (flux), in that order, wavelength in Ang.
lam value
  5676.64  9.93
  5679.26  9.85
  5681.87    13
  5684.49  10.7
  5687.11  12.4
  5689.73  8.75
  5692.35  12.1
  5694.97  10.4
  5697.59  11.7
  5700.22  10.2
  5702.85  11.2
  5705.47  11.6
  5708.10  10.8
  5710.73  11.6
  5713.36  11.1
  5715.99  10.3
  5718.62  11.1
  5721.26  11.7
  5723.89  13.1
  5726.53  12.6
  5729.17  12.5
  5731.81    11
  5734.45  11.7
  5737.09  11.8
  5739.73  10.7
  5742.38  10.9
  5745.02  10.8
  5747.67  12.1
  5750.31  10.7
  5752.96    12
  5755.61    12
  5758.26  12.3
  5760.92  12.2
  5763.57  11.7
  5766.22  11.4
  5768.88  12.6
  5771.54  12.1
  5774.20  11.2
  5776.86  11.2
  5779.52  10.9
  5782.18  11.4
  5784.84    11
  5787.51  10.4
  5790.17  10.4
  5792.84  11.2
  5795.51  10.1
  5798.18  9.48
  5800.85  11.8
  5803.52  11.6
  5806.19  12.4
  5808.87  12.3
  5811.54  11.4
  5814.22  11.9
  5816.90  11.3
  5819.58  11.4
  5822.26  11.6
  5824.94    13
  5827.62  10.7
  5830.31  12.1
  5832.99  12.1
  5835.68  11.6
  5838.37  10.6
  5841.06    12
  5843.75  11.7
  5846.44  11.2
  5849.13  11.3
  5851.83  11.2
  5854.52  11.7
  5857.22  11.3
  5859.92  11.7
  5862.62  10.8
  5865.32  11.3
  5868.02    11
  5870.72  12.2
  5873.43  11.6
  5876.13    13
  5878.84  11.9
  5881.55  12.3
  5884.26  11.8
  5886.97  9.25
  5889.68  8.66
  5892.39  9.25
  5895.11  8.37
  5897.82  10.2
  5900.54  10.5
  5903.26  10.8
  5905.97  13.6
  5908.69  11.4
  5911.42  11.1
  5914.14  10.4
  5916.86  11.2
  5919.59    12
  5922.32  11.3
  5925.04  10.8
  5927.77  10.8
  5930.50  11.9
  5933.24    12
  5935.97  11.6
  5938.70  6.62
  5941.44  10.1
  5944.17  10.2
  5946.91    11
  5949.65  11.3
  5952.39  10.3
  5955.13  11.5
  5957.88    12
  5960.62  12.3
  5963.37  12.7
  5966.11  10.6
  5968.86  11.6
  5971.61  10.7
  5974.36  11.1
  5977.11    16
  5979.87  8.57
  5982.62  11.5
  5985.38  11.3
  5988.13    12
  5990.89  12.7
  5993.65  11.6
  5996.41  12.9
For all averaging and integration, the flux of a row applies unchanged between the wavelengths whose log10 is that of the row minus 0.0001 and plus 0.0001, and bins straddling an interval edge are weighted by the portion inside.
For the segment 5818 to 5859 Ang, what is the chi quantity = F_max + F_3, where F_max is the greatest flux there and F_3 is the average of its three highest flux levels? 25.4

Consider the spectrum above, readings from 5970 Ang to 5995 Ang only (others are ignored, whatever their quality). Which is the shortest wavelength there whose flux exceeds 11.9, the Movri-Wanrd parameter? 5977.11 Ang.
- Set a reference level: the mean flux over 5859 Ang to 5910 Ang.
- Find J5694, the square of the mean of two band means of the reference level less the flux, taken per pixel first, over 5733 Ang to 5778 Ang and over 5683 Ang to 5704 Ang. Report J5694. 0.06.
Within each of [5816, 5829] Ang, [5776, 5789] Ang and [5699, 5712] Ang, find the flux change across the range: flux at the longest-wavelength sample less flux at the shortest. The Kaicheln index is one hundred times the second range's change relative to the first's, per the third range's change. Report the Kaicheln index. 95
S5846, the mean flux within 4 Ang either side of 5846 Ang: 11.4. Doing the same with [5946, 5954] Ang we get 10.9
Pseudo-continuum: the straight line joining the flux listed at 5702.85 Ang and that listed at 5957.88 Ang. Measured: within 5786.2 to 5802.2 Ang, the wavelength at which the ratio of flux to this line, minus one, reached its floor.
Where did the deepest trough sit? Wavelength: 5798.18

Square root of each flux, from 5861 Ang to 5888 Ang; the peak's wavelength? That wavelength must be 5876.13 Ang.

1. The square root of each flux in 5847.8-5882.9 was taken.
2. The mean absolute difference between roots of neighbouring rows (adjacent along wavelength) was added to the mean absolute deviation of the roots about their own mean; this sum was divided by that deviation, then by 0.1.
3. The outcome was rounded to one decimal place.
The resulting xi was 24.2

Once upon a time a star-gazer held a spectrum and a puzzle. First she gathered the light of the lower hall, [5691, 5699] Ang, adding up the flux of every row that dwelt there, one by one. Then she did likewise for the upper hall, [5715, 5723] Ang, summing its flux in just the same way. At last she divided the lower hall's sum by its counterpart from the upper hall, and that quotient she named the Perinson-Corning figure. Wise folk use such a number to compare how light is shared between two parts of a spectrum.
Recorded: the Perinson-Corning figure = 1.03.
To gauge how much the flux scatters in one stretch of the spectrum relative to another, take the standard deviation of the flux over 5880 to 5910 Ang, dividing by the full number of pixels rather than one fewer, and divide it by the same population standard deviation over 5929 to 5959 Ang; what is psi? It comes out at 1.0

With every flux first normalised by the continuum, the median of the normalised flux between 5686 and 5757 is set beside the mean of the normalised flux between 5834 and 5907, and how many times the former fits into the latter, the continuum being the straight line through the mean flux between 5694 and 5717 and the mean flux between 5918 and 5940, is 0.97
